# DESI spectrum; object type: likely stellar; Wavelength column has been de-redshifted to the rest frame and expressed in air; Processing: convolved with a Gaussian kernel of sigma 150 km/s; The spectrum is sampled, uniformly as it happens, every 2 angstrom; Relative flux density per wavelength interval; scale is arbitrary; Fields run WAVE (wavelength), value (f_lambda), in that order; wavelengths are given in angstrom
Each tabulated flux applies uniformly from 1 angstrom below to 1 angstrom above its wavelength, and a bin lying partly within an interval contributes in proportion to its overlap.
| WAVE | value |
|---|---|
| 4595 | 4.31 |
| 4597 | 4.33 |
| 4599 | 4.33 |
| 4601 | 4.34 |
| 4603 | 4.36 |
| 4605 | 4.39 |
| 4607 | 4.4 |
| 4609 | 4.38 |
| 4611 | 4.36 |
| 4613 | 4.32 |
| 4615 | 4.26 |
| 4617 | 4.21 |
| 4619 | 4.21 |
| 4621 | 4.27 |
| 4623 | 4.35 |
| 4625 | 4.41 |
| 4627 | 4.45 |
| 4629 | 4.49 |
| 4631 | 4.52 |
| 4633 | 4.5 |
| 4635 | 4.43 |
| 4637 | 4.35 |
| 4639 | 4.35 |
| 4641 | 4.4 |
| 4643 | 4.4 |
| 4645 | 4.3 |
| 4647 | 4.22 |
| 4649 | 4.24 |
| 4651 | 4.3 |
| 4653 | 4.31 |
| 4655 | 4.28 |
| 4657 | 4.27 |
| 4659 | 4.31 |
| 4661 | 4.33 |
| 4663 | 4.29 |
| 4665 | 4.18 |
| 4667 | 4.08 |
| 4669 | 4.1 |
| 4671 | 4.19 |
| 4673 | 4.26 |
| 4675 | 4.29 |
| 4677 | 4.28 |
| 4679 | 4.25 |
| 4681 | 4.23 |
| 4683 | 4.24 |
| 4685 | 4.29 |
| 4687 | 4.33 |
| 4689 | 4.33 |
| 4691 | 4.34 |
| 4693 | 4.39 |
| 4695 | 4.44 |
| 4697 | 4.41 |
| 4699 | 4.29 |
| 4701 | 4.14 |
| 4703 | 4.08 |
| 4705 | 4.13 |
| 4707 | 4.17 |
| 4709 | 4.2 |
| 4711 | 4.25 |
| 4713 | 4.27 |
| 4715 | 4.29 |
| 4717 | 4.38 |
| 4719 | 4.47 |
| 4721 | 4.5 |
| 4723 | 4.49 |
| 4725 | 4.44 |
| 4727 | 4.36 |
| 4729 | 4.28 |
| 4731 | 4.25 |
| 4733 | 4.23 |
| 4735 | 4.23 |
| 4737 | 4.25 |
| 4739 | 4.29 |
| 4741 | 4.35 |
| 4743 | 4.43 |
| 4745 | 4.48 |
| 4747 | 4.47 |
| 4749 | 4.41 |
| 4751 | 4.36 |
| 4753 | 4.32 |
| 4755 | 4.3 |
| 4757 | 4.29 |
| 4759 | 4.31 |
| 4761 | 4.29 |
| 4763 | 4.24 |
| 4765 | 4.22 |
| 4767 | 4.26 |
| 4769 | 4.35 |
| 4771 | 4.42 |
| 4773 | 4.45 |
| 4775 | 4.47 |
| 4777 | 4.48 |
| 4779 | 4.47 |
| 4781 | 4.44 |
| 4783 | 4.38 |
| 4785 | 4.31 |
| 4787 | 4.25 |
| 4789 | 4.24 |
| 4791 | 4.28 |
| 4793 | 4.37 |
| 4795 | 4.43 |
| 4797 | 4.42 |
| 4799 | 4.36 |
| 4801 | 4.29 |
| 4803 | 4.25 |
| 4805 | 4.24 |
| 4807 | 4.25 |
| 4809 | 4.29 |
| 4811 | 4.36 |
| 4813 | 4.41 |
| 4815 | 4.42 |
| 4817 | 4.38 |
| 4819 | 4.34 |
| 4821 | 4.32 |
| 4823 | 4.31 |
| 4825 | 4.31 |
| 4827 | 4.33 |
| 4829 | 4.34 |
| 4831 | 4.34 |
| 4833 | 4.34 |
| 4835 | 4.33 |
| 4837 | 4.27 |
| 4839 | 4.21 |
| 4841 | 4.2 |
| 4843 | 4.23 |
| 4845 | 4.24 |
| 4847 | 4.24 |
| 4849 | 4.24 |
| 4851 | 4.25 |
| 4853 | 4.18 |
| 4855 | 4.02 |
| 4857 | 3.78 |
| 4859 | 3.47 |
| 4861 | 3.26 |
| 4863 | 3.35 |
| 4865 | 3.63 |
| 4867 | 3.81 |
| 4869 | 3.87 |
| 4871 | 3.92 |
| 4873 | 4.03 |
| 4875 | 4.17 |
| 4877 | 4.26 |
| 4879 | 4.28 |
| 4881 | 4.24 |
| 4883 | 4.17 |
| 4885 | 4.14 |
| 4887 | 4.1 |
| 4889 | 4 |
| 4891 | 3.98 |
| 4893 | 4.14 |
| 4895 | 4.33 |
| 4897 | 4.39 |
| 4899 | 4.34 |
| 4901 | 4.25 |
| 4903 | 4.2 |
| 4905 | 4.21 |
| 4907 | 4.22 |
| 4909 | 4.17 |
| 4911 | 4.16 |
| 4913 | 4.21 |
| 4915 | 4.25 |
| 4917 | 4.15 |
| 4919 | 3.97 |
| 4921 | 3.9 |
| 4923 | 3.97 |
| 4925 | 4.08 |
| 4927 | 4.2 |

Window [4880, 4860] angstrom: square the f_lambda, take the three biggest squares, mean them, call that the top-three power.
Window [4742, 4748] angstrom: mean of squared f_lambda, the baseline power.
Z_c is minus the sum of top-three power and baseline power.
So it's -37.8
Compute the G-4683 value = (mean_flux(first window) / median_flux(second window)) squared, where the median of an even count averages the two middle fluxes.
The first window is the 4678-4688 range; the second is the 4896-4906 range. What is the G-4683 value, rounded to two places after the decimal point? 1.01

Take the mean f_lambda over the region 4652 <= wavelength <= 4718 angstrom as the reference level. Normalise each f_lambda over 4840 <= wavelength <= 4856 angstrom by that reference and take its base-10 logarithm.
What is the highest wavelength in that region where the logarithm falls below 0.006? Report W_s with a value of 4855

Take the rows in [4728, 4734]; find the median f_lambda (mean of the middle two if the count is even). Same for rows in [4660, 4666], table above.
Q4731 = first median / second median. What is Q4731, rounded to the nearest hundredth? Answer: 0.99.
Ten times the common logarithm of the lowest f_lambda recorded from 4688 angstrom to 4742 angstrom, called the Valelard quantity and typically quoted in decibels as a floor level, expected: 6.11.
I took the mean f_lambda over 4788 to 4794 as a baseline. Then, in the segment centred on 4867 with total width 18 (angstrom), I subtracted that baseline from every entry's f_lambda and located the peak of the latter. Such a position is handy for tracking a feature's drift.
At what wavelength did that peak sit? 4875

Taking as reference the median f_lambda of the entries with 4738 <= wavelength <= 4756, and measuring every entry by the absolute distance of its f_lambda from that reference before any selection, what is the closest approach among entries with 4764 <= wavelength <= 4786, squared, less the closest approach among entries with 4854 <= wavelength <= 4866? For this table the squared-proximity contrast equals -0.34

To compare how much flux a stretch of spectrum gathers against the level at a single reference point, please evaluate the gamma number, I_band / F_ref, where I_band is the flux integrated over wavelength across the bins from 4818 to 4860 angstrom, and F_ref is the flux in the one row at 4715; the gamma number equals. 41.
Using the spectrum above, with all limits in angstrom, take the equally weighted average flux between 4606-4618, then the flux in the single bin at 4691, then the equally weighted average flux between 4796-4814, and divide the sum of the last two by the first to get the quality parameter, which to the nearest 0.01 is 2.00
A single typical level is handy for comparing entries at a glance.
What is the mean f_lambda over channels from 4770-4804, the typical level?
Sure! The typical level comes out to 4.37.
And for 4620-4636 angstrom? 4.43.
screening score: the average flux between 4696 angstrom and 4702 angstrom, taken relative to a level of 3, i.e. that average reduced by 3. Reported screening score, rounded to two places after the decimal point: 1.28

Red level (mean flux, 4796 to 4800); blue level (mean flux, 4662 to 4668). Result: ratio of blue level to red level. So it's 0.95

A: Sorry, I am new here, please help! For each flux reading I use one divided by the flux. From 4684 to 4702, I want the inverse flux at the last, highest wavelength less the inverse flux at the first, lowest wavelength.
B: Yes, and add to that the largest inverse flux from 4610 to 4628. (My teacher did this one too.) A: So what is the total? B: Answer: 0.246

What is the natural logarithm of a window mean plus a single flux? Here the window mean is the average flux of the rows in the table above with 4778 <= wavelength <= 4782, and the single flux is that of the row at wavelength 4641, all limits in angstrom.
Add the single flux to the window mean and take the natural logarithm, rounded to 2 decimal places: 2.18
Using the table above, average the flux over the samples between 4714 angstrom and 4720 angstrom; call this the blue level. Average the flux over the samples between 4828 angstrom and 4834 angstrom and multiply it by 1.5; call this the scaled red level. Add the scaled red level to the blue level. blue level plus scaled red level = 10.89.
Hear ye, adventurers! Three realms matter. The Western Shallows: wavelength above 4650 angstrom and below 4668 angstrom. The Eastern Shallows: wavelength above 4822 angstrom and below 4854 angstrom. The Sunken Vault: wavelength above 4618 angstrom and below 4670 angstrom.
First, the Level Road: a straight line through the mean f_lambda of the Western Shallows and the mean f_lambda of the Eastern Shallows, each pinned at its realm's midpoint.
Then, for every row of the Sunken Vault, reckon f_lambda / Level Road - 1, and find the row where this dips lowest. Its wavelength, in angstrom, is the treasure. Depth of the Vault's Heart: 4667 angstrom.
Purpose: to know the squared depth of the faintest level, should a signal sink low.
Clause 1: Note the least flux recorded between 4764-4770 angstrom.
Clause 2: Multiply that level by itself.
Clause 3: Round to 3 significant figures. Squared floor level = 17.8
